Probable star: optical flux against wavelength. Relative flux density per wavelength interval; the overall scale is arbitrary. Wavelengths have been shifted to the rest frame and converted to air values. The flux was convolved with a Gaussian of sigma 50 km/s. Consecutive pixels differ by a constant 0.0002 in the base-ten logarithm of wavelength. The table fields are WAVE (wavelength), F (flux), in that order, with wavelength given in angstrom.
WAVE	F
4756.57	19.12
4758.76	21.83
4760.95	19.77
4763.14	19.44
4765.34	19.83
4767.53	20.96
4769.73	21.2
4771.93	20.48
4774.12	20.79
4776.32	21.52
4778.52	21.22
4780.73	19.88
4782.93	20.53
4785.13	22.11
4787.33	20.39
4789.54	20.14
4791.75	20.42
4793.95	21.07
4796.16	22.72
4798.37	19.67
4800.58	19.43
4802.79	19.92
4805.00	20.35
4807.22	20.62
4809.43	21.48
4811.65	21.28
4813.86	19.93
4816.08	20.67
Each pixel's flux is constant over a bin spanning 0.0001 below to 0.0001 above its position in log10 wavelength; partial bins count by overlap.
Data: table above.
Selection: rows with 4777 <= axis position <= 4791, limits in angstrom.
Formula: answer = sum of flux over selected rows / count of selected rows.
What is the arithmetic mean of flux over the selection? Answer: 20.7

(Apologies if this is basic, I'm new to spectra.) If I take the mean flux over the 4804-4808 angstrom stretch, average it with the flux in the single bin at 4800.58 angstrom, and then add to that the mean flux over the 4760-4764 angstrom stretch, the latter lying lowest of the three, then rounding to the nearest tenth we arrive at 39.6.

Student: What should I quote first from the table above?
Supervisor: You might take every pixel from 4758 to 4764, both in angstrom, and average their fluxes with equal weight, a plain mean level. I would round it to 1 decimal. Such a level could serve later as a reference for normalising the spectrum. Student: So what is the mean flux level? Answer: 20.3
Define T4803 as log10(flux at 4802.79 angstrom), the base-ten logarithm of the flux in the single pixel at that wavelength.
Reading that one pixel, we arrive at 1.30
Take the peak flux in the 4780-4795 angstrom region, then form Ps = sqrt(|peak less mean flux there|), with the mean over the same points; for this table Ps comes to 1.2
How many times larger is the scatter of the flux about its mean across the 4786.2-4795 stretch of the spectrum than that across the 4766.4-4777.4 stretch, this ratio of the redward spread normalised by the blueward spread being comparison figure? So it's 1.0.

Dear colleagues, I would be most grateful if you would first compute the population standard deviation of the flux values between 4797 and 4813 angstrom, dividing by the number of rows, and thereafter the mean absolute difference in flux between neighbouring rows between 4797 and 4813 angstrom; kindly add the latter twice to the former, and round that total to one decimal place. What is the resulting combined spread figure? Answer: 1.6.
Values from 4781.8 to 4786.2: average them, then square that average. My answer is 455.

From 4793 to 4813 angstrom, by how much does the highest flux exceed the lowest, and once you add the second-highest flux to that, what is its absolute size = 24.8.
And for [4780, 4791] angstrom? 22.8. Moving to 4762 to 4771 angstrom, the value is 22.7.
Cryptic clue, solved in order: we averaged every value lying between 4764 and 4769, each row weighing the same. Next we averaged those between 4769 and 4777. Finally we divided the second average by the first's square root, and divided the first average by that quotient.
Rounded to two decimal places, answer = 4.39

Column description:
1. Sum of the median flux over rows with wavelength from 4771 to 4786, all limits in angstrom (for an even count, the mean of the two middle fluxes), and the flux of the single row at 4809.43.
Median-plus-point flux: 42.3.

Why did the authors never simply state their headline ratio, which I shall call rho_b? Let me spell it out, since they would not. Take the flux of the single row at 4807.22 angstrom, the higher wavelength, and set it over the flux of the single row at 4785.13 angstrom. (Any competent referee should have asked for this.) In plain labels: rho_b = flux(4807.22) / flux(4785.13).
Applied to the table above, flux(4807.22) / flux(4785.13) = 0.93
